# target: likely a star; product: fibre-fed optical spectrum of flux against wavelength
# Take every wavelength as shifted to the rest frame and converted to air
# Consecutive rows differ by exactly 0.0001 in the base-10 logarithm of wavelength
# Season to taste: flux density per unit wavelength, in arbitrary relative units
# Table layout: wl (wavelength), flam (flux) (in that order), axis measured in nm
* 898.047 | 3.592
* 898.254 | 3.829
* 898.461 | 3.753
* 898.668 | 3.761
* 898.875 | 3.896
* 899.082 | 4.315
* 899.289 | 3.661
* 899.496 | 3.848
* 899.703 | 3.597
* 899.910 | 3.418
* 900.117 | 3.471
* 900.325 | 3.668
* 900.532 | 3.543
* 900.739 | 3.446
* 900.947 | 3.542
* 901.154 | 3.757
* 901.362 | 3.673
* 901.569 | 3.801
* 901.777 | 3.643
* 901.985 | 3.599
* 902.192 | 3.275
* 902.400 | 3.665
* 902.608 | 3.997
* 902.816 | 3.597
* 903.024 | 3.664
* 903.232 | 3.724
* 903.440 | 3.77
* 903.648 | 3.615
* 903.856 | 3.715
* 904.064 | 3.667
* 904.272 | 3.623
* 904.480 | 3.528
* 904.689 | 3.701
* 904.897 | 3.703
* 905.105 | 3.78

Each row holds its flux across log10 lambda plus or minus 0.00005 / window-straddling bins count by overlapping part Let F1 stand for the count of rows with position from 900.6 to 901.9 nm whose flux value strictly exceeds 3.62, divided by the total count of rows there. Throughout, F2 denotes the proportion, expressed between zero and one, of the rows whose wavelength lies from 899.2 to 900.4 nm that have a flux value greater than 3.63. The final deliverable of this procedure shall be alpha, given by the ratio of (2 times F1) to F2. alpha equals 2.7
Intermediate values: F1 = 0.67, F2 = 0.5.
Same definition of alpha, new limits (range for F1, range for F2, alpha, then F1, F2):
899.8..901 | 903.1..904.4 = 0.5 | 0.17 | 0.7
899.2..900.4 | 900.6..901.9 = 1.5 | 0.50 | 0.7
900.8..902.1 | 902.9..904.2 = 1.6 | 0.67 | 0.8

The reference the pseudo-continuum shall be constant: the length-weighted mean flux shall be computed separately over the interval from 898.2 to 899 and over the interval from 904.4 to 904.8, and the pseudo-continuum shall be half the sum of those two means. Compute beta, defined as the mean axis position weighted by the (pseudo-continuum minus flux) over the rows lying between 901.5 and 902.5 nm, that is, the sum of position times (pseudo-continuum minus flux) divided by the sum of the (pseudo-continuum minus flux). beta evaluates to 902.20 nm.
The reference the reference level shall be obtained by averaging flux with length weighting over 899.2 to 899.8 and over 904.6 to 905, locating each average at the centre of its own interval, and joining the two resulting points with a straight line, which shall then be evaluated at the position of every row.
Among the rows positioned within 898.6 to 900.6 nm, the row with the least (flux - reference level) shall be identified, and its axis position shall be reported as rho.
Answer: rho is 899.910 nm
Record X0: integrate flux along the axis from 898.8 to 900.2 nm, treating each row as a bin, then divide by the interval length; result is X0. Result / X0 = 3.75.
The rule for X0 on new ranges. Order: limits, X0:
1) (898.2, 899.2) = 3.91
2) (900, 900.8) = 3.54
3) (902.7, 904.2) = 3.68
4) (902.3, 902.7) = 3.83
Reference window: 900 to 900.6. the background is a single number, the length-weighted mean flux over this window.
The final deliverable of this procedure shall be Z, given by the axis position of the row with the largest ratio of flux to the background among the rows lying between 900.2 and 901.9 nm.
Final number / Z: 901.569 nm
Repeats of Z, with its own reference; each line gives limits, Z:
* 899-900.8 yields 899.082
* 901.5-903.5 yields 902.608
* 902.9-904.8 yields 903.440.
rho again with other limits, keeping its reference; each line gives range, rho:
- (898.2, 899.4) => 899.289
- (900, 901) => 900.739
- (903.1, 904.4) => 903.648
